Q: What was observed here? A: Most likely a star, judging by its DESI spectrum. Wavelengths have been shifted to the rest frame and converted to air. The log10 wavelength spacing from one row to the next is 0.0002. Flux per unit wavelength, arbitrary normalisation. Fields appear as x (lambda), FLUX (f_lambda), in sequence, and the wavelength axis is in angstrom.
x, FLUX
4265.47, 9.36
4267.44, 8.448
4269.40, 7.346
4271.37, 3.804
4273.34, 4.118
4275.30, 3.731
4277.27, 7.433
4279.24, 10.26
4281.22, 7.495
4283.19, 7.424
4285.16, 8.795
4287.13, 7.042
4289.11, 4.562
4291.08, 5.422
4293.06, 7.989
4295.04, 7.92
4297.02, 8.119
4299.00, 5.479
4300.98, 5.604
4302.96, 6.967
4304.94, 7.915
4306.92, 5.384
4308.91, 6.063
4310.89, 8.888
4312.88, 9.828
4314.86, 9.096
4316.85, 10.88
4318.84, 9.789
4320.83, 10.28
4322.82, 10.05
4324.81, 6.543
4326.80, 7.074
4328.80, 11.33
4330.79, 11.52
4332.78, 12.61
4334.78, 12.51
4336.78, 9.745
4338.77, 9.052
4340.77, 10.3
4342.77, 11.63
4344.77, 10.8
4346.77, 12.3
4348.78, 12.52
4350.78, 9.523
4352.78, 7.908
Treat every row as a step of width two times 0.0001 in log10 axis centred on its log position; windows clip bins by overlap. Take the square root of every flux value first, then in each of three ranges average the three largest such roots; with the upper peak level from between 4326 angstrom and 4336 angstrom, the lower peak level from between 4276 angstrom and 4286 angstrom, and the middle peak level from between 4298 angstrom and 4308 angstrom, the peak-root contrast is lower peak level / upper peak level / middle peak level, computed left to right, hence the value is 0.33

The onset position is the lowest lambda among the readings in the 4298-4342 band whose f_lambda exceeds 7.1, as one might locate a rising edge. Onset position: 4304.94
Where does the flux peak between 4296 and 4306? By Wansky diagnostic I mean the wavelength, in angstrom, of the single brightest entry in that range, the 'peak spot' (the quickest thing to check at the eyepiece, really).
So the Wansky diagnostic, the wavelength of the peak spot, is 4297.02 angstrom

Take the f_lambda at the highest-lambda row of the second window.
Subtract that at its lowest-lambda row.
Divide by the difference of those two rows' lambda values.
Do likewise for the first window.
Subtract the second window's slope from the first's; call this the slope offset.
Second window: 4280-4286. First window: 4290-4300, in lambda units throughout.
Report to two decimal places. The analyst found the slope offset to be -0.32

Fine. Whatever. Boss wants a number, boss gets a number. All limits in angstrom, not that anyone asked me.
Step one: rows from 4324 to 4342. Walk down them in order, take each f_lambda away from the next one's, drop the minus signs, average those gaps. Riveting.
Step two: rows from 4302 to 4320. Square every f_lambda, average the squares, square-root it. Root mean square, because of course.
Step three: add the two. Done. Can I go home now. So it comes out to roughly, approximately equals 9.9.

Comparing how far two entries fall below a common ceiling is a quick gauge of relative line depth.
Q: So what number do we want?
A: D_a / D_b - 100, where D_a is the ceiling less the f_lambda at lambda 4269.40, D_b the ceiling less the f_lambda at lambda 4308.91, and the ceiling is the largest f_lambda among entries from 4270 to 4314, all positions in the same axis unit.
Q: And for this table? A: -99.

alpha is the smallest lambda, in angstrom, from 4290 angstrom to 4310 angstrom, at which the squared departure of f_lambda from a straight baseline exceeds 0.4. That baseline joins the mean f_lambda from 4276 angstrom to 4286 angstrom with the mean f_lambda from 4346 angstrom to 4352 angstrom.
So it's 4291.08 angstrom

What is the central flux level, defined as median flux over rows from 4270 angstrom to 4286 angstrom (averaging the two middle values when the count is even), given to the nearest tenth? 7.4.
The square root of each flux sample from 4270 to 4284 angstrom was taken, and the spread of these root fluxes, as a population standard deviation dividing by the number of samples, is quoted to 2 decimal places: 0.46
